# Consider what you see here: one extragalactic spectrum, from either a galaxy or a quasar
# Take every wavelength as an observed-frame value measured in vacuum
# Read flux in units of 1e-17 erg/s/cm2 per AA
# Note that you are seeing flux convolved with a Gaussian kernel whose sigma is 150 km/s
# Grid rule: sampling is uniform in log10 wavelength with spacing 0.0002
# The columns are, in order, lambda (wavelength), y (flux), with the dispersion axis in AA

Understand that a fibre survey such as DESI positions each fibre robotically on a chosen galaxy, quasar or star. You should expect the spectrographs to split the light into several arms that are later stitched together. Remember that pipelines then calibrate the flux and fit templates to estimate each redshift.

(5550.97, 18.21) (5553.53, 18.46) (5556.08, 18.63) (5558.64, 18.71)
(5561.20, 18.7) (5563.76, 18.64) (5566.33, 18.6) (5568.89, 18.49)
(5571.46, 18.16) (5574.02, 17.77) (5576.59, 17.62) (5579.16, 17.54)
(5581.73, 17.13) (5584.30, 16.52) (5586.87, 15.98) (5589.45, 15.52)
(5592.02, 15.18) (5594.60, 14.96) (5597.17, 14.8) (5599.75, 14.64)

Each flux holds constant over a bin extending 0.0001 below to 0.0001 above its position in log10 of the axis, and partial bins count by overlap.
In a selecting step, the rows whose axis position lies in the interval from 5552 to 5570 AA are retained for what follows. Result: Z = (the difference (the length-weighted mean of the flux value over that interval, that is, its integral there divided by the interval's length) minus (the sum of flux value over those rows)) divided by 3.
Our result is -37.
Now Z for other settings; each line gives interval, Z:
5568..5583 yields -30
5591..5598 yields -10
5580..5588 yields -11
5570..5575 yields -6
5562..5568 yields -6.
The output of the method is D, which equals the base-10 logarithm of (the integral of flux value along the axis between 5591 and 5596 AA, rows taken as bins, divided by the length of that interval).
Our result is 1.18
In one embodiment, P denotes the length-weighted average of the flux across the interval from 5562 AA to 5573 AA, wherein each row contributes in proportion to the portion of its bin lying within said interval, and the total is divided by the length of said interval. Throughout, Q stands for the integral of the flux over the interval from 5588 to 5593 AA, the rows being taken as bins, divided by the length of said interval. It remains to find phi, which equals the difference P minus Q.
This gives 3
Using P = 18.47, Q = 15.4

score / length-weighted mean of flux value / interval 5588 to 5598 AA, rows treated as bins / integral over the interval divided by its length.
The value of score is 15.1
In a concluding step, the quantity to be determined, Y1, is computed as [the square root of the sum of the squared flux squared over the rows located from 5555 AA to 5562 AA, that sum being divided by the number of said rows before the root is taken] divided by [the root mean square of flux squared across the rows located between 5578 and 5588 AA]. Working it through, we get 1.23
